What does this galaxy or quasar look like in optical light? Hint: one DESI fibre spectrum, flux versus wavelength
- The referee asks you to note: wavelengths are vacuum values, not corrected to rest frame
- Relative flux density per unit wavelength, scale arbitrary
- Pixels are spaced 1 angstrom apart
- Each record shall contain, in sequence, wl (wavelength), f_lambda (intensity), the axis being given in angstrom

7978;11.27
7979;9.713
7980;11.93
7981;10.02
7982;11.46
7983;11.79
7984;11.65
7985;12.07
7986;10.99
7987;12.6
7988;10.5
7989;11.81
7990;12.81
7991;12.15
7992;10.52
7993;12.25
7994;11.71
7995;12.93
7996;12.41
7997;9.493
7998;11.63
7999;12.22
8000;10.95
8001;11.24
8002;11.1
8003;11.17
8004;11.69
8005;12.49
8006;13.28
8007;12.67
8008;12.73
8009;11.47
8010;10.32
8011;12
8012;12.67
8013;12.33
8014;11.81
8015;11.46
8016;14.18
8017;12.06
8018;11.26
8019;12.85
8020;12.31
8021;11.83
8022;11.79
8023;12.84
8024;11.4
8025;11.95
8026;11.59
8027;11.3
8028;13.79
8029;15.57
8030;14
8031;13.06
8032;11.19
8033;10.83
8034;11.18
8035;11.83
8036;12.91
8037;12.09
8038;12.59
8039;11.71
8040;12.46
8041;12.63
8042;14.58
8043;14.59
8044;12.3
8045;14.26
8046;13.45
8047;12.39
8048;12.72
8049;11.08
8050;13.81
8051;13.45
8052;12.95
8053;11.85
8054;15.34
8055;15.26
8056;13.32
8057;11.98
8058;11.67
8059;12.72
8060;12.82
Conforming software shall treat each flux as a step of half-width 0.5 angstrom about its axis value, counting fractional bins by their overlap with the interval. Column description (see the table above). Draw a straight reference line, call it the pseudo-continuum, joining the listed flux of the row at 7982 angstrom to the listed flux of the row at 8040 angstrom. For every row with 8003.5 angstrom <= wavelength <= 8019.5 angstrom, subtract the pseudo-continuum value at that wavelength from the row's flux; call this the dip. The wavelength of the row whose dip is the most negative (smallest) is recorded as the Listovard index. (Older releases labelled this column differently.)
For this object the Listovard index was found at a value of 8010 angstrom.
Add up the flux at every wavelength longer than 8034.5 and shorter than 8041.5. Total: 86.2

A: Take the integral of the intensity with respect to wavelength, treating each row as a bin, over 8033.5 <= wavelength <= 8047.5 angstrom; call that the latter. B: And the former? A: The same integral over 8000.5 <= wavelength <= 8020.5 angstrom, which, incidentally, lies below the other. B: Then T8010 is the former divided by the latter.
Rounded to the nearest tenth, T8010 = 1.3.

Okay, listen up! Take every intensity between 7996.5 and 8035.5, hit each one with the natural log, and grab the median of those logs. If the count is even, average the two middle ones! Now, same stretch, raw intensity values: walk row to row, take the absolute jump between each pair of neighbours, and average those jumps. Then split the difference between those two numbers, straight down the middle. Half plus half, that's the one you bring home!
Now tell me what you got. 1.70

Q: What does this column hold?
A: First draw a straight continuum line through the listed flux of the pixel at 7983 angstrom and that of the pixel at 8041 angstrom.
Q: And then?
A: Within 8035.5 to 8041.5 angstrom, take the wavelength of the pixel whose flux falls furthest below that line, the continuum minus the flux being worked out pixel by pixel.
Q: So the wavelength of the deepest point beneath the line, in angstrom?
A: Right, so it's 8039 angstrom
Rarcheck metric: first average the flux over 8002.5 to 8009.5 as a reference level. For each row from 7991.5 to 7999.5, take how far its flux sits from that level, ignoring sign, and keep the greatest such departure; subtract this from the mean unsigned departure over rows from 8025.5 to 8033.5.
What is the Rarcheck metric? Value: -1.3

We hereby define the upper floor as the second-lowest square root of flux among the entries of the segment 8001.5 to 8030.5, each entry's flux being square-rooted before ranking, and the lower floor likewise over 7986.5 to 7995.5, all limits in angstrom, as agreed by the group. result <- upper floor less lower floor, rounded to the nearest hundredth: 0.09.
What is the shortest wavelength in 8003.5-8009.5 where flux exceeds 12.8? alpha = 8006 angstrom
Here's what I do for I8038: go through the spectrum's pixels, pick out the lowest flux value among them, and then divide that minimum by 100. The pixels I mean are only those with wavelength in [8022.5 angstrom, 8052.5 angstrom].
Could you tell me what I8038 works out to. 0.108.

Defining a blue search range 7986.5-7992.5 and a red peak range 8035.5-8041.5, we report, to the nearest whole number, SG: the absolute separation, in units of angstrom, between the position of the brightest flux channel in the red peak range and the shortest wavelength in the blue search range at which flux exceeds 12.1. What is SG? 49 angstrom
